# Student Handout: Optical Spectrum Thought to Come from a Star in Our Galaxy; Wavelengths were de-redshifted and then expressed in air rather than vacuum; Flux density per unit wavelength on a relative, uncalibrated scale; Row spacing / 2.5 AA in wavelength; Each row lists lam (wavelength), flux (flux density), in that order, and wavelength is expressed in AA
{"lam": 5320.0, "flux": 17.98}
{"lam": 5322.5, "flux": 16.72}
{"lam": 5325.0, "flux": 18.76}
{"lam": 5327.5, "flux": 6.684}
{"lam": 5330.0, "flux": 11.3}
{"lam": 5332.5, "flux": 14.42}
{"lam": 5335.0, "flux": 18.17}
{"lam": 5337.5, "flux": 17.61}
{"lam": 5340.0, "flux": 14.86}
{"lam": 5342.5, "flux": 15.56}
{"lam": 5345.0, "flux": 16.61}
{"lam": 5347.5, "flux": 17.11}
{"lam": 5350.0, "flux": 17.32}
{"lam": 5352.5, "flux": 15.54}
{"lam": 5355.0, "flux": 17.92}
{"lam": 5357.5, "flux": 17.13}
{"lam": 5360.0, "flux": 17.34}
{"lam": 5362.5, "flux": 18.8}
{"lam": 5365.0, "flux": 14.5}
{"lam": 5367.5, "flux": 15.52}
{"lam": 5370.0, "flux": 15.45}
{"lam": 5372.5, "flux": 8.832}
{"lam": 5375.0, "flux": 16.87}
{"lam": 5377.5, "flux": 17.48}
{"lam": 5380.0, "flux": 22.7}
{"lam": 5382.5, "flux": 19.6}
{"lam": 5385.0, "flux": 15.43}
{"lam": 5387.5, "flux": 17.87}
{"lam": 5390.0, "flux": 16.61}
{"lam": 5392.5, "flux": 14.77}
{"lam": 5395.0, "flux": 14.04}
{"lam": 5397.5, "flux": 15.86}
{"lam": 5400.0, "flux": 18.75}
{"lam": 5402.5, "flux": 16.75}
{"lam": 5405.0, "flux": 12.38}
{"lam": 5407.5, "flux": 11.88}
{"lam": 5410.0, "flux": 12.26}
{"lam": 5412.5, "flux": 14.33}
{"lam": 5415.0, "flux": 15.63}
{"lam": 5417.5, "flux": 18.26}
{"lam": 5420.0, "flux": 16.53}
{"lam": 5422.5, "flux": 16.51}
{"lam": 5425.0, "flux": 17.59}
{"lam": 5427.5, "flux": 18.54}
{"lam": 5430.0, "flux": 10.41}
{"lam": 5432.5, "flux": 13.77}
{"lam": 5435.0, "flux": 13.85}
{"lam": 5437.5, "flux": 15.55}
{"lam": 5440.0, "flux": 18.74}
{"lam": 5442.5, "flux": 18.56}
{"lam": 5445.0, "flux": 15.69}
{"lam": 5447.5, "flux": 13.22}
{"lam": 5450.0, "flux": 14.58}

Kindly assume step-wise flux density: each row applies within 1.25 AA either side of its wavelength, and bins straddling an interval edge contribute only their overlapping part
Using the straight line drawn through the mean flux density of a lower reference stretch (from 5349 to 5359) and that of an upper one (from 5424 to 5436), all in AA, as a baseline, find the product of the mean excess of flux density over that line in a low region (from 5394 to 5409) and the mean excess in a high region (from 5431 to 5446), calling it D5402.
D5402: -1.0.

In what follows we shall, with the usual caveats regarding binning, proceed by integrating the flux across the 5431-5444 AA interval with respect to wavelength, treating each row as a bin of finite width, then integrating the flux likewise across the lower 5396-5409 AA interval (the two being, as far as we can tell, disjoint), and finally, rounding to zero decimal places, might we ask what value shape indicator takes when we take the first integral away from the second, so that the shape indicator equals -12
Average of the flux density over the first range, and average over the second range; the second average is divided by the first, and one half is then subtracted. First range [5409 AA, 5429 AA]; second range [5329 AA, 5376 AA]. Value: 0.48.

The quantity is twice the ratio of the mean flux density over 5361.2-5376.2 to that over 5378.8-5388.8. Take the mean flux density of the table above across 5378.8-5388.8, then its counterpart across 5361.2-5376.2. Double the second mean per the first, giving 1.6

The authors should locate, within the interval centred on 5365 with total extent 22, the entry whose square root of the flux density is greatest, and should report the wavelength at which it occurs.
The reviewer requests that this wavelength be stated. 5362.5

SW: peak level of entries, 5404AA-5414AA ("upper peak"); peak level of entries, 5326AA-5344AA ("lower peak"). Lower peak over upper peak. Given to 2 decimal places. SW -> 1.27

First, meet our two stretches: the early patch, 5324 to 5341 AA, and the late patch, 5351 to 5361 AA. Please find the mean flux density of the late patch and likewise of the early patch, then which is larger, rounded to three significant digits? 17.0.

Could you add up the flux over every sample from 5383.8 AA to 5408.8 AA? 154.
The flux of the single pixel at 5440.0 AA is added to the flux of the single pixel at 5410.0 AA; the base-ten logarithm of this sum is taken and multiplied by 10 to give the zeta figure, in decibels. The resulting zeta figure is 14.91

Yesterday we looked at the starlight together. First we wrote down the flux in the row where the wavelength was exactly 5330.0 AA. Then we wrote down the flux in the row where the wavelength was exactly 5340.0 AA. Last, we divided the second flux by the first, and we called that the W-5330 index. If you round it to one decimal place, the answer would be 1.3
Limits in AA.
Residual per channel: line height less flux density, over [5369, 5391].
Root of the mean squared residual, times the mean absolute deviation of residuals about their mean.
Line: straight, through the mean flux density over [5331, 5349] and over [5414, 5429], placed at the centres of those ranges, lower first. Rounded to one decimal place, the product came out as 8.3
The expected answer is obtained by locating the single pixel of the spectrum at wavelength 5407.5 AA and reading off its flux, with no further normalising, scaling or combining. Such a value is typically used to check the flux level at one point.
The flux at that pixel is 11.88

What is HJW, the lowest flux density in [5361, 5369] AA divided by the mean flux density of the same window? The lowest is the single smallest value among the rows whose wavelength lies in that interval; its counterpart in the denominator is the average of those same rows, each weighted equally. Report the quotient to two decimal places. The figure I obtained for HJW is 0.89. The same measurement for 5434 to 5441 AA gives 0.86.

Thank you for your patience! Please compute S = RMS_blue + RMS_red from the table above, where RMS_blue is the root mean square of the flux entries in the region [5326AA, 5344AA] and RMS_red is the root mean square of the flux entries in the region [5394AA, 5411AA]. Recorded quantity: 29.3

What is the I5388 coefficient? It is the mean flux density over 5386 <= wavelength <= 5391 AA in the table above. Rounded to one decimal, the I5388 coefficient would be 17.2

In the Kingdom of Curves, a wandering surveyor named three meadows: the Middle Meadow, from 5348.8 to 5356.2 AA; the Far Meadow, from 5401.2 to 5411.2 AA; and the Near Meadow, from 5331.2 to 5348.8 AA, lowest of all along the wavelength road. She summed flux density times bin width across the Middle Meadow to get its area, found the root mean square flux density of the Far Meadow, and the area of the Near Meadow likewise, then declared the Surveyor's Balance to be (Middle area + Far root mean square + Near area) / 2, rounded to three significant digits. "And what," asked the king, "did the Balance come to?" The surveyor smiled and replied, 213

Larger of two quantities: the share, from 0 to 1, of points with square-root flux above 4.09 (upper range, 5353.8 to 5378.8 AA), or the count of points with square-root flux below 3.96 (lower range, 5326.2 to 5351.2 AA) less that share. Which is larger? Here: 4.40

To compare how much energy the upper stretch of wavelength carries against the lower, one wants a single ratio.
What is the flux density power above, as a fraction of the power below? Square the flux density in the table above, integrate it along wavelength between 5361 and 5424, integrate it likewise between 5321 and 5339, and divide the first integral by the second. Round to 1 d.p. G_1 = 3.9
